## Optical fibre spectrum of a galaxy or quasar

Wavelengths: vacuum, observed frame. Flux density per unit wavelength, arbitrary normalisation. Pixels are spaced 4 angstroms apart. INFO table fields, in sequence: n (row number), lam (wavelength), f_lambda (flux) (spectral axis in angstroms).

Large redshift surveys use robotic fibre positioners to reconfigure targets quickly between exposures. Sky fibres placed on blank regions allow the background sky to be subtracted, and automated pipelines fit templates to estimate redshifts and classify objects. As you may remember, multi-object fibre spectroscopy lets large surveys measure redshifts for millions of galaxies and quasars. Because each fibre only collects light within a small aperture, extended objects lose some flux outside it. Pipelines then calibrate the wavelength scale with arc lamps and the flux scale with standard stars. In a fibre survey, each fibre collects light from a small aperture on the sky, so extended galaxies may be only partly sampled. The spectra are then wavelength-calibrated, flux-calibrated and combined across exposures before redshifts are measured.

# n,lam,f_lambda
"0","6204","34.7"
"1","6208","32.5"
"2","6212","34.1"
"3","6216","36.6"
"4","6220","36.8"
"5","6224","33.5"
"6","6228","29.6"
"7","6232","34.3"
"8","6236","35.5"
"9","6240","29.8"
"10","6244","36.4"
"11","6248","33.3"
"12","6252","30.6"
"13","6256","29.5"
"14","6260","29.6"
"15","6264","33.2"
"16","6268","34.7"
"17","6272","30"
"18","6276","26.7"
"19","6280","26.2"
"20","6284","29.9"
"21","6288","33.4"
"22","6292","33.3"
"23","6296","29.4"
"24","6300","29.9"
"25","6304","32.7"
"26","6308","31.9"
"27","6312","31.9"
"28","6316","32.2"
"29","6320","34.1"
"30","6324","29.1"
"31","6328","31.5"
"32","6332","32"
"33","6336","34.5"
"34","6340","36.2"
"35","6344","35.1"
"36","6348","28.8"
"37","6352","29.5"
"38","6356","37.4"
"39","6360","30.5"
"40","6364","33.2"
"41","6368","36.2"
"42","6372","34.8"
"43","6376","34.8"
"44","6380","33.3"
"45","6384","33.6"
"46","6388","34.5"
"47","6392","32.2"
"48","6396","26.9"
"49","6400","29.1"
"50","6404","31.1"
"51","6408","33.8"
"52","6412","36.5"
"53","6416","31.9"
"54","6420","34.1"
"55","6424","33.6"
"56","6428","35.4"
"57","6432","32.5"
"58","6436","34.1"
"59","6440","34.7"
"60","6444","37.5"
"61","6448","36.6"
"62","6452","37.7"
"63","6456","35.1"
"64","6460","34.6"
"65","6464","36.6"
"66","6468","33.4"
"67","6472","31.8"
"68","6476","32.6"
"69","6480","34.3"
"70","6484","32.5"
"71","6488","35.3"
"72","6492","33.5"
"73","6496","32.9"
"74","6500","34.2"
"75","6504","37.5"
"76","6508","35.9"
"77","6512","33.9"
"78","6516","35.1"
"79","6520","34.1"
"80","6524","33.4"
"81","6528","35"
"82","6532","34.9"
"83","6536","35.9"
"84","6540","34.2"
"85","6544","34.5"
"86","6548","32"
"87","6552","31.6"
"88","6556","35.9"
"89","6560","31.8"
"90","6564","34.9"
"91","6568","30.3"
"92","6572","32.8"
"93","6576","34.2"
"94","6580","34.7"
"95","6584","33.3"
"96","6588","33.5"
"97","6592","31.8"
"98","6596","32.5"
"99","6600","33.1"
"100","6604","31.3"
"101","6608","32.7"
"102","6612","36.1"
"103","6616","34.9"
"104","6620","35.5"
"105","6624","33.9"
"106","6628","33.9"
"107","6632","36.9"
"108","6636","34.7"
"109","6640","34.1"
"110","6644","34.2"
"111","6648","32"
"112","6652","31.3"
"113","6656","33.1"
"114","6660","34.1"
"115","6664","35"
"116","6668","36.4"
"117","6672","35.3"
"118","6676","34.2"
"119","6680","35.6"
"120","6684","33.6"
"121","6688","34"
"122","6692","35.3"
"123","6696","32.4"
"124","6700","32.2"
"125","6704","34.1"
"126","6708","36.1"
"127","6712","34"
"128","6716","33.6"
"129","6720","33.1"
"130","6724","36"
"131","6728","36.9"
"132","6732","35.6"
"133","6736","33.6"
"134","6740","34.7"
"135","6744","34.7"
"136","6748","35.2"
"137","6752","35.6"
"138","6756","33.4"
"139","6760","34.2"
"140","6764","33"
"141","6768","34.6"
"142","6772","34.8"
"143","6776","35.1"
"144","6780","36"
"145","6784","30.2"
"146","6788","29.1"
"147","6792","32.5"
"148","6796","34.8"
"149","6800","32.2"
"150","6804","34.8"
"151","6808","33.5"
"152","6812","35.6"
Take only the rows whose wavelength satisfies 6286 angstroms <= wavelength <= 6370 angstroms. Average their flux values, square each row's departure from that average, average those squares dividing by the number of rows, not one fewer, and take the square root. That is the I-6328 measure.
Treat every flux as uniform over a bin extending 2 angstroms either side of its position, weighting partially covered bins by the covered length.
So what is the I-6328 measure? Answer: 2.4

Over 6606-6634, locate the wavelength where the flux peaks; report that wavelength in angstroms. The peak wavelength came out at 6632 angstroms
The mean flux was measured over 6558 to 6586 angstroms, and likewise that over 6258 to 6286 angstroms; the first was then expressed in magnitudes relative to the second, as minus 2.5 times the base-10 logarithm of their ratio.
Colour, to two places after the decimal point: -0.11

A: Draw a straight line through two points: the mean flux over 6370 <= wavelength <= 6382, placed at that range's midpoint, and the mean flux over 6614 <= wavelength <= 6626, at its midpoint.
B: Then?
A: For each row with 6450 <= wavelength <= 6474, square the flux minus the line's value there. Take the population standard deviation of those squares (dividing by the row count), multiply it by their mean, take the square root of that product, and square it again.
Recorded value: 16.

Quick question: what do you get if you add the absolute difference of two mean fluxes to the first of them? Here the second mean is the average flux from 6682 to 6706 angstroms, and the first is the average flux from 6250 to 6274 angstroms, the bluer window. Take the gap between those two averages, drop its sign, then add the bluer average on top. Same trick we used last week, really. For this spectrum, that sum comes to 33.6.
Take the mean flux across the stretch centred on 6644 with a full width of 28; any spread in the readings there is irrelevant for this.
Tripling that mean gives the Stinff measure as 101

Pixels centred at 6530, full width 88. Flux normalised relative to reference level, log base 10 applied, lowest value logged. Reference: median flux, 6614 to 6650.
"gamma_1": -0.053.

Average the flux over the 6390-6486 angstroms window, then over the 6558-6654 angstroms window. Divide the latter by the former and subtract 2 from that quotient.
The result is -1.01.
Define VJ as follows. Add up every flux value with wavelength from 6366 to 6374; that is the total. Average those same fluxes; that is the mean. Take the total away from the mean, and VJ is -35.5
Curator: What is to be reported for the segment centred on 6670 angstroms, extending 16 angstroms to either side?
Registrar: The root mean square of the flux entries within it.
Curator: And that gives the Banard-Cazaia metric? 34.7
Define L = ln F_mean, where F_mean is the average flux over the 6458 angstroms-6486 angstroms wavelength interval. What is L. 3.517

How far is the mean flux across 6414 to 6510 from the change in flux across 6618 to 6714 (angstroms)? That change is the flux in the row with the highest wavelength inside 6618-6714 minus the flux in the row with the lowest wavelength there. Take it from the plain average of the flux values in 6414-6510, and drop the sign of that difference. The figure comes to 36.0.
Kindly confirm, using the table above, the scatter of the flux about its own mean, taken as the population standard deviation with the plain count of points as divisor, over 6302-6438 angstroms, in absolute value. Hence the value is 2.39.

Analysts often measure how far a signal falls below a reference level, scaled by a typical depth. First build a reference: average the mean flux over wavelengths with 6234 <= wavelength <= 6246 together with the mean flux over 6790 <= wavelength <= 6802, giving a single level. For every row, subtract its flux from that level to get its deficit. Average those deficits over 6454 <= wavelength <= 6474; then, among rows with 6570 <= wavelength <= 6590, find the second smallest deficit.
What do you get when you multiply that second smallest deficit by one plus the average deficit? -0.16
